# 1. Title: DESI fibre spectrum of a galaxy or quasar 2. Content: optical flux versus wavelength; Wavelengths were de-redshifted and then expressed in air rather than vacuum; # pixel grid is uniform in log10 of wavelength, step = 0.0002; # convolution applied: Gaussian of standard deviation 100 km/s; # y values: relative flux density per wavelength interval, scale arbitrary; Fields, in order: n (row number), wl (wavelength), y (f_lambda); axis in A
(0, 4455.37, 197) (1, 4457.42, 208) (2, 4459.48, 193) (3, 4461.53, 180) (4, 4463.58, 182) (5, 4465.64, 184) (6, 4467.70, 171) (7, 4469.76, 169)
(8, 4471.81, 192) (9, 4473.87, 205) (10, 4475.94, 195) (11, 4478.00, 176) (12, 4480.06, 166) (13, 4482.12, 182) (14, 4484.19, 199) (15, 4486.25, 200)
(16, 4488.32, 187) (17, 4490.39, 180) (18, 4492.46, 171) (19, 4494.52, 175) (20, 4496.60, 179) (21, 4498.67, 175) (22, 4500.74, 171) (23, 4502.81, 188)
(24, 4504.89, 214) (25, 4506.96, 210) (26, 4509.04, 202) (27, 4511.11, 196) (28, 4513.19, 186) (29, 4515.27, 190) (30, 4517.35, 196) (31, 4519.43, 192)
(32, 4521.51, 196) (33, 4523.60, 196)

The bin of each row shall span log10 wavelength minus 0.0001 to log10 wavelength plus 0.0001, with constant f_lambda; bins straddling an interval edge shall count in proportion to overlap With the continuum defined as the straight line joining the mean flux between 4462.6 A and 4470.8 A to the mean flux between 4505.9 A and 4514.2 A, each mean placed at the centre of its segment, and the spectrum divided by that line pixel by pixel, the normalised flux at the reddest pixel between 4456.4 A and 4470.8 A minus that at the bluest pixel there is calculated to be -0.3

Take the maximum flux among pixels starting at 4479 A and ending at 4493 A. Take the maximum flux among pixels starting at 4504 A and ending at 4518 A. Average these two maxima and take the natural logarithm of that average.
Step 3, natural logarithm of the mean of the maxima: 5.33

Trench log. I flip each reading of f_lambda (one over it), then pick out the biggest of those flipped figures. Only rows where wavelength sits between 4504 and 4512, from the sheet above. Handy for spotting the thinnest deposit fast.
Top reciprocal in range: 0.0051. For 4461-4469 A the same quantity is 0.0058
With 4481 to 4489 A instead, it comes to 0.0055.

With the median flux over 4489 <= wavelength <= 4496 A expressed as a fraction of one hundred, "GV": 1.75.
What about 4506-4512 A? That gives 2.02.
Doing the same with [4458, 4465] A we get 1.82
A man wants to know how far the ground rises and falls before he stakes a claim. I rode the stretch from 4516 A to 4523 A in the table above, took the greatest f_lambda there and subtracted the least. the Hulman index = 4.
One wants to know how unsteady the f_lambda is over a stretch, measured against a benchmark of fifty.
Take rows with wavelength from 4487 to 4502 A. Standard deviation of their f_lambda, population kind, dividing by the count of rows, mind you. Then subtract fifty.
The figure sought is -45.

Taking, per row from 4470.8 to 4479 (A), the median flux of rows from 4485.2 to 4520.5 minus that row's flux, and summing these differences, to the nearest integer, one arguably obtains -16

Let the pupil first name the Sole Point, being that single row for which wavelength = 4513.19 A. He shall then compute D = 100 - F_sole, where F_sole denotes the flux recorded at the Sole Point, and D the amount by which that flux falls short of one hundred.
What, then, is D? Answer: -86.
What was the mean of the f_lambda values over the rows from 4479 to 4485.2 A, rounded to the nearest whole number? 182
